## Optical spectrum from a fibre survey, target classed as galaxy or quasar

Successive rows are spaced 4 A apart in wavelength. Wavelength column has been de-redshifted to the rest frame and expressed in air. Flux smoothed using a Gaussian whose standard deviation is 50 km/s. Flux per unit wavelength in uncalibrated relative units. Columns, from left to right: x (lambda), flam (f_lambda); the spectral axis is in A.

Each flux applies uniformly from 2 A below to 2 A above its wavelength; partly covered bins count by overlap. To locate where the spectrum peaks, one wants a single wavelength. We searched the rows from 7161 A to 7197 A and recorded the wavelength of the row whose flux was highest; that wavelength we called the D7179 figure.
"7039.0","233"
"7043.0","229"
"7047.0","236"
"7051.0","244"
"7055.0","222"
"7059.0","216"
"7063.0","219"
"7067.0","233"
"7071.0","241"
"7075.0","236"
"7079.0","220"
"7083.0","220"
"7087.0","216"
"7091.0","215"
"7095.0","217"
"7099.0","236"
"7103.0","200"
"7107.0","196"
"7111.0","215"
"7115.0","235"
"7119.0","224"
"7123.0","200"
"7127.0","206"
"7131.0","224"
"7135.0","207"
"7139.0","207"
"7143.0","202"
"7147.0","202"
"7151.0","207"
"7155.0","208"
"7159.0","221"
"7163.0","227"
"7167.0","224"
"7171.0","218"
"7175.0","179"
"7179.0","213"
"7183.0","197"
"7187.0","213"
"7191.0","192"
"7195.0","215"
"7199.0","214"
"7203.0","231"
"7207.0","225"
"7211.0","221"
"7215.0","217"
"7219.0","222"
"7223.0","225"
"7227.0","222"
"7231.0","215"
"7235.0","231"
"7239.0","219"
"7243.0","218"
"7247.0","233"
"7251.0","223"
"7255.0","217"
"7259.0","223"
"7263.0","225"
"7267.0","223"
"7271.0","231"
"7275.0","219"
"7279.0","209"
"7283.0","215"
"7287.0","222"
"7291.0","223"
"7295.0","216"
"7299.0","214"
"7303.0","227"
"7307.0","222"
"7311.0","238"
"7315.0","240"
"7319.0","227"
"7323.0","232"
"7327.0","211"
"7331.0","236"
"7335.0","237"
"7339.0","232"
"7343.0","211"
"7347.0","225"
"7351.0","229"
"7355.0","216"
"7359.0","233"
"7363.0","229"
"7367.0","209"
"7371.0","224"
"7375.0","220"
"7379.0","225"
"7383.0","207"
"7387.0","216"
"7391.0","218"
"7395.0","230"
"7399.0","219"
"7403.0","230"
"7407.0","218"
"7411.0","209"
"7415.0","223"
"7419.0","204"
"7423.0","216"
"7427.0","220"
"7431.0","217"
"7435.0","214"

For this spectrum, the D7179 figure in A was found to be 7163.0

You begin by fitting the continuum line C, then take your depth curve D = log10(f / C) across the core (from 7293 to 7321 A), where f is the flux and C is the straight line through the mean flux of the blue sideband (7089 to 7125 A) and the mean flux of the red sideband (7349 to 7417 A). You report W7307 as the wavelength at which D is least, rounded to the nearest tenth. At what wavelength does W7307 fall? 7299.0 A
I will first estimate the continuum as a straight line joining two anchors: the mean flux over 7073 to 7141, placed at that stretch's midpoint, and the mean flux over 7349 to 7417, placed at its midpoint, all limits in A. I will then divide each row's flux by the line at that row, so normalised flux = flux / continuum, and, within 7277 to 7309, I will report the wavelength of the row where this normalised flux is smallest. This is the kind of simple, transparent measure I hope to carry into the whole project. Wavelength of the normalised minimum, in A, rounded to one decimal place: 7279.0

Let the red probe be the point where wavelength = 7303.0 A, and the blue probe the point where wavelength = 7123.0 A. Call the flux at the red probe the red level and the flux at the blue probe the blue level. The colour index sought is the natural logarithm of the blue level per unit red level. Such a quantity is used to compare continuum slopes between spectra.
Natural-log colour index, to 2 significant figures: -0.13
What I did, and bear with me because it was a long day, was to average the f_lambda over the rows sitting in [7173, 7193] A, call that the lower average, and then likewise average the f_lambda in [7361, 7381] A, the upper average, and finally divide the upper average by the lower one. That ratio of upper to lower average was 1.11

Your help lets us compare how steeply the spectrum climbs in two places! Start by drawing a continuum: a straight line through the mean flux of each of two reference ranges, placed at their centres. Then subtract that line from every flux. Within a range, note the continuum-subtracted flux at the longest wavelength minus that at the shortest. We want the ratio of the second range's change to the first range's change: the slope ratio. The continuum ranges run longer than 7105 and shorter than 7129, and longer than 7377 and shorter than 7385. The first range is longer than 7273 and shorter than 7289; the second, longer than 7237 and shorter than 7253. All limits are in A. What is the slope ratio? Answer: 1.4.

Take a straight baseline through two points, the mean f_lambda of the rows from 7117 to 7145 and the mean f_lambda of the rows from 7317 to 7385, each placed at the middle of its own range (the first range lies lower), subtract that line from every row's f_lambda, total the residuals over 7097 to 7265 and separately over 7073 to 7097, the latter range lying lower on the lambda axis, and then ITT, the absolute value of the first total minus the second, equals 17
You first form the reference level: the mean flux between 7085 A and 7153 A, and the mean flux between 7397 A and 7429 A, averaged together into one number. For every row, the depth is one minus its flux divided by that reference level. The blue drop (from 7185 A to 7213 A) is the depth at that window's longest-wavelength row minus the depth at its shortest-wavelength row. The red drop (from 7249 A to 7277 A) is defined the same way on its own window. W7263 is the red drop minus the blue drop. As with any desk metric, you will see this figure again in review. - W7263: 0.06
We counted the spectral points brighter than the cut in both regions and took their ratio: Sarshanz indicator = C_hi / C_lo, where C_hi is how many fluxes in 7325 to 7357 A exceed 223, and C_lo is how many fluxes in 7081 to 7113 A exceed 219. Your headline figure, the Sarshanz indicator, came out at 2.5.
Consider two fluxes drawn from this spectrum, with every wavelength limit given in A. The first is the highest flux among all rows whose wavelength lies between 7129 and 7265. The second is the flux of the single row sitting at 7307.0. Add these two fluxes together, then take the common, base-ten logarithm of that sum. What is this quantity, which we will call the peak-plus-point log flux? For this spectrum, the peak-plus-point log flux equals 2.658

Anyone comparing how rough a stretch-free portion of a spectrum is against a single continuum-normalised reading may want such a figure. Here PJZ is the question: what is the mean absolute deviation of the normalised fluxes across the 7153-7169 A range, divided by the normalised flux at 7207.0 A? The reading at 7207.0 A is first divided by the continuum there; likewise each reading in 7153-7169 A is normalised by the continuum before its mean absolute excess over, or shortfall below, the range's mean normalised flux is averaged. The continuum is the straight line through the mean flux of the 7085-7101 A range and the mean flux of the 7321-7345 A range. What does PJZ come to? 0.026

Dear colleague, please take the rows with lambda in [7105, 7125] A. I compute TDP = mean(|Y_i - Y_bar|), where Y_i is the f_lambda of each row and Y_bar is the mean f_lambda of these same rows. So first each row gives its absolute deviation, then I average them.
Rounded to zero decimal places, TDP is 13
